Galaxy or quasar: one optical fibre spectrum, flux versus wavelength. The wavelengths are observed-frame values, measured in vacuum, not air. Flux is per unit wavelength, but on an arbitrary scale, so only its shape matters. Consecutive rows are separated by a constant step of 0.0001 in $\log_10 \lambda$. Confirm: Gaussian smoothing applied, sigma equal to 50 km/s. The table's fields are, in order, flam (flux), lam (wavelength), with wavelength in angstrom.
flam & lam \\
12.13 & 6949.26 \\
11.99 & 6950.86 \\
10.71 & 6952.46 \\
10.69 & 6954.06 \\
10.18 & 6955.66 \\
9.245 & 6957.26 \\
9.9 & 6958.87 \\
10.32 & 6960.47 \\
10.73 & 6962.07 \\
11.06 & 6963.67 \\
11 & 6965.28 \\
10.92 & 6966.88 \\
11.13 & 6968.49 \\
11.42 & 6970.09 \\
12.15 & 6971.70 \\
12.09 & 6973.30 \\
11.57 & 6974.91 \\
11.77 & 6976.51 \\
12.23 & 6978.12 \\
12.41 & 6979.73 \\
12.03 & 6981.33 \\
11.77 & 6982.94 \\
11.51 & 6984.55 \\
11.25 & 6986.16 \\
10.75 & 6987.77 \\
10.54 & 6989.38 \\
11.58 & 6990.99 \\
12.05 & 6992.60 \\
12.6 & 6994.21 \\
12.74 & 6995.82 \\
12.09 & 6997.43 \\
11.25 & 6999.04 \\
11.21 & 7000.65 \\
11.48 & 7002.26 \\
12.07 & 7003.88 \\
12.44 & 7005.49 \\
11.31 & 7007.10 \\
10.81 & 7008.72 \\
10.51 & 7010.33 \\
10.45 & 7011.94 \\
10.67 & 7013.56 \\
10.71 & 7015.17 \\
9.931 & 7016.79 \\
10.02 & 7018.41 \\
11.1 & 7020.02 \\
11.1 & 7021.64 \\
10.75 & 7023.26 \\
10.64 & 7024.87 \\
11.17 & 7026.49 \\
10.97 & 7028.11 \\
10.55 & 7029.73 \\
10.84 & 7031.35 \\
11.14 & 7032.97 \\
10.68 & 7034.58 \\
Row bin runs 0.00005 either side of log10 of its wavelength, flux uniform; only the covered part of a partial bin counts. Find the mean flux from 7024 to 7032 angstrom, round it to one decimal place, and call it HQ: 10.8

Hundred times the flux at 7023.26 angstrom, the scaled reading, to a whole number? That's 1075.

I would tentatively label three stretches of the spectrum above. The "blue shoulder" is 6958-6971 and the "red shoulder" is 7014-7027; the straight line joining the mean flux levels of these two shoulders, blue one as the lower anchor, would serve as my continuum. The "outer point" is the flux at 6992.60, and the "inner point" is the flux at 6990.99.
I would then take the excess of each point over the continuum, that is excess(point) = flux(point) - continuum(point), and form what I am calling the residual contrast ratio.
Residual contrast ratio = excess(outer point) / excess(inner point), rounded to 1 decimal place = 1.6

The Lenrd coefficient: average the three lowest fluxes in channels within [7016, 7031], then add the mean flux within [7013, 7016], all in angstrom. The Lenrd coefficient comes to 20.9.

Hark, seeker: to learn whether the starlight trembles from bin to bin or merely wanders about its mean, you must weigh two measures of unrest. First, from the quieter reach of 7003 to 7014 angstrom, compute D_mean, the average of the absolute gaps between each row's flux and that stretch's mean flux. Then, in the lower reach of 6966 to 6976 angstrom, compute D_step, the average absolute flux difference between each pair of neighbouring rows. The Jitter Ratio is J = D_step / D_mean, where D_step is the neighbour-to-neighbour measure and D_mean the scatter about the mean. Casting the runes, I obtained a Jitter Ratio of 0.56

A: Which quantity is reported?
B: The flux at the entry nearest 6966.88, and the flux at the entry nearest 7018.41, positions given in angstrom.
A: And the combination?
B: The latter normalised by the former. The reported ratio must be 0.92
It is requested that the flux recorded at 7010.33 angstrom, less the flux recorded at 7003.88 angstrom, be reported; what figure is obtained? -1.6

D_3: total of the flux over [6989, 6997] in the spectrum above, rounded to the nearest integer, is 60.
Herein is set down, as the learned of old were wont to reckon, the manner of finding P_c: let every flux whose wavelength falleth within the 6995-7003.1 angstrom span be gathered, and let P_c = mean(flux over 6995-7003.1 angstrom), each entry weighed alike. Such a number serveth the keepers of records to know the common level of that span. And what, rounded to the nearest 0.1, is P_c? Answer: 11.8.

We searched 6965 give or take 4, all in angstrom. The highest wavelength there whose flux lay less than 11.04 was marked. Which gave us 6966.88 angstrom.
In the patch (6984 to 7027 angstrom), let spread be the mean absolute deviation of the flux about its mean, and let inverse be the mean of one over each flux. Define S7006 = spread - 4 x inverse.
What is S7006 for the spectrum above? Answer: 0.22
